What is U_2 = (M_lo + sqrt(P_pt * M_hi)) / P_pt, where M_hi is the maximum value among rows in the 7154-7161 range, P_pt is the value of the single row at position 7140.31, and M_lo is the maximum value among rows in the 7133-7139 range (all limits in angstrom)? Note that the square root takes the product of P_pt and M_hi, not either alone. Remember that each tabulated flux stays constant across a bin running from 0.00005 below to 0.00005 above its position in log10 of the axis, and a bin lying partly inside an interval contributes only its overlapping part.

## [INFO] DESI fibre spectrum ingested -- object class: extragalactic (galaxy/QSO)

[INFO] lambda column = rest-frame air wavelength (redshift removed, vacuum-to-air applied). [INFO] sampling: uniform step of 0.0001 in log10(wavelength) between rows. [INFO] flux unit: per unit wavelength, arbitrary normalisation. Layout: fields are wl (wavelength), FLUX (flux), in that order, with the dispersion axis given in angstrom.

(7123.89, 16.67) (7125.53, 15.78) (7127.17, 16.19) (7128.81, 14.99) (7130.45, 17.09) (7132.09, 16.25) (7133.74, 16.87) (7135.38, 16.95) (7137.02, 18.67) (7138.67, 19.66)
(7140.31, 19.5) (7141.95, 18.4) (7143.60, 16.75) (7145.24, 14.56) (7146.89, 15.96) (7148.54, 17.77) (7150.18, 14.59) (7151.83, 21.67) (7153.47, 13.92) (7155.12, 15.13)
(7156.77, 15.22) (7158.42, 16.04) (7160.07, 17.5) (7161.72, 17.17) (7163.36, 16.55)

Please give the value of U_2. 1.96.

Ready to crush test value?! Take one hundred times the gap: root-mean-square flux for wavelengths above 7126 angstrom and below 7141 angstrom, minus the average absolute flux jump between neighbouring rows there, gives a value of 1645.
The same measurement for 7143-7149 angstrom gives 1450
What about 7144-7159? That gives 1333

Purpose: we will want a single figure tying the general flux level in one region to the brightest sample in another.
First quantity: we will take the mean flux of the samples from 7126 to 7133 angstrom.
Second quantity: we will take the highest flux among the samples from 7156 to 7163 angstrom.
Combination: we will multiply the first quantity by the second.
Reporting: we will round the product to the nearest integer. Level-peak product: 282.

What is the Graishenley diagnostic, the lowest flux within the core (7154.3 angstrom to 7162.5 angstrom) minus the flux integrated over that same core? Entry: -118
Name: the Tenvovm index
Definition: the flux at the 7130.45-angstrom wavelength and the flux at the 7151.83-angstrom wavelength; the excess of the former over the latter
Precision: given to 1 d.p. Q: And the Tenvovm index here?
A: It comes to -4.6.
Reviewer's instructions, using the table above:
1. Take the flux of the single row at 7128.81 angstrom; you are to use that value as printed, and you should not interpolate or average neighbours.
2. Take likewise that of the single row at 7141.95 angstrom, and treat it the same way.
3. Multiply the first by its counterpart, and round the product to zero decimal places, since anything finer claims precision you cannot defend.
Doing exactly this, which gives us 276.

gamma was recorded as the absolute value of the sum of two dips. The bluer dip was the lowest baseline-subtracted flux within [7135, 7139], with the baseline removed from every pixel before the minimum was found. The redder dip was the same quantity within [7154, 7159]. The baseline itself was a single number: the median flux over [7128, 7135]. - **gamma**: 1.0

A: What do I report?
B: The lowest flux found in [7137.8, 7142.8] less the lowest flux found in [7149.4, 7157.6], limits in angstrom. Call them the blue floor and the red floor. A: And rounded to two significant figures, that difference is 4.5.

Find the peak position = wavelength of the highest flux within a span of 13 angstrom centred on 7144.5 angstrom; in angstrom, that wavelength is 7138.67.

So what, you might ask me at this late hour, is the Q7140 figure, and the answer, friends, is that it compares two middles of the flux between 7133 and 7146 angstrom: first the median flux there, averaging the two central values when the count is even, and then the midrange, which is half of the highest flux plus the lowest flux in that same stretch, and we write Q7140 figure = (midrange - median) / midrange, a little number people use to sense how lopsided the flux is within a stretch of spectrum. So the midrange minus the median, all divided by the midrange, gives -0.033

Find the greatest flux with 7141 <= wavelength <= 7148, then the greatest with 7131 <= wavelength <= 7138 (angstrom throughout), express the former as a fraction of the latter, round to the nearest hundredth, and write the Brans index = 0.99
